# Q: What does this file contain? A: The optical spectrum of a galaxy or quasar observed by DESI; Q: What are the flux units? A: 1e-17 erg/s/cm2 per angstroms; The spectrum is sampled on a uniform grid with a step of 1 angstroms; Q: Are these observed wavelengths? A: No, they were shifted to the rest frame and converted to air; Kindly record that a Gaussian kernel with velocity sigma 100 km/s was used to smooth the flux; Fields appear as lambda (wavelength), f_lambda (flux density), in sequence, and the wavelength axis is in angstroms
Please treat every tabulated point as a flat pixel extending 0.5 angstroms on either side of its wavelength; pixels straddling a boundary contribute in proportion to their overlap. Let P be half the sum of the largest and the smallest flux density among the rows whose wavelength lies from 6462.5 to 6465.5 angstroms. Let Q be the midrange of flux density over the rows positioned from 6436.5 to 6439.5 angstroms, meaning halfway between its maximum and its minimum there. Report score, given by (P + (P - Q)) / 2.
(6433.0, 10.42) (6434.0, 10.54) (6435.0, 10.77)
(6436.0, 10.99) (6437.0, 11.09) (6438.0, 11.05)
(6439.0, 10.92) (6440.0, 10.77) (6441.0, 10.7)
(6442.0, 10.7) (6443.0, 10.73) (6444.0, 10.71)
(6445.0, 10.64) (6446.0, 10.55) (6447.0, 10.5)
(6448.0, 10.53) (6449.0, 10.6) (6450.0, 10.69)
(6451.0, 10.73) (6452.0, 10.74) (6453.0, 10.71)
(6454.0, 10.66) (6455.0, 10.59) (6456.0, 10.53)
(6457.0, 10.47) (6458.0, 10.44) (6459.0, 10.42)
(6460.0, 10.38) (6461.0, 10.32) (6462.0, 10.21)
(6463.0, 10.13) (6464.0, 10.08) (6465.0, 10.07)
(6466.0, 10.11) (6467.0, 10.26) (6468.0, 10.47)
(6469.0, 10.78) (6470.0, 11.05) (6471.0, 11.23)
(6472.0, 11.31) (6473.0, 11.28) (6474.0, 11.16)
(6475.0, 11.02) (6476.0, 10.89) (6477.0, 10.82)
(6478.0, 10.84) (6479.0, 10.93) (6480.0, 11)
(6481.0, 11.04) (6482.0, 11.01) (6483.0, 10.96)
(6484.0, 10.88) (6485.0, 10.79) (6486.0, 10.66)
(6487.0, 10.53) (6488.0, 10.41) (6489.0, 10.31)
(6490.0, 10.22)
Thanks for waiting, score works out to 4.6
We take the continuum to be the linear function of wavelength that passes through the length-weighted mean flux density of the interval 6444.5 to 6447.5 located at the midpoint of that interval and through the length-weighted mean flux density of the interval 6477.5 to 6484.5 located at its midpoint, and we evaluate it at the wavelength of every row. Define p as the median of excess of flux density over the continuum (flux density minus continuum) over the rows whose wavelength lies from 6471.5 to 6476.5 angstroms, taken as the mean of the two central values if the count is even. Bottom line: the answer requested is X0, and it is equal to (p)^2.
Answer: 0.08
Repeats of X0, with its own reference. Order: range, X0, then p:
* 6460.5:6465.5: 0.39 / -0.62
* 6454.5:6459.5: 0.05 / -0.22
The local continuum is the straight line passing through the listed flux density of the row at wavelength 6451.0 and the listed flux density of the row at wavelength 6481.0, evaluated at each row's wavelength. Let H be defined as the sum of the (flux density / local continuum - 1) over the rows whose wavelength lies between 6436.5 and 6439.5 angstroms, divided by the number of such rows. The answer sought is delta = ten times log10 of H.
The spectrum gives -14.0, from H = 0.040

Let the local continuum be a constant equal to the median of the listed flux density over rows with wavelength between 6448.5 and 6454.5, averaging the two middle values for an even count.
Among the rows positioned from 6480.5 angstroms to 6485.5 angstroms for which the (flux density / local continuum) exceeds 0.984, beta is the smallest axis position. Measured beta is 6481.0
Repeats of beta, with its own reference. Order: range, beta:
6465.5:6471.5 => 6469.0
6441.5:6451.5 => 6442.0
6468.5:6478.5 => 6469.0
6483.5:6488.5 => 6484.0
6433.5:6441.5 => 6434.0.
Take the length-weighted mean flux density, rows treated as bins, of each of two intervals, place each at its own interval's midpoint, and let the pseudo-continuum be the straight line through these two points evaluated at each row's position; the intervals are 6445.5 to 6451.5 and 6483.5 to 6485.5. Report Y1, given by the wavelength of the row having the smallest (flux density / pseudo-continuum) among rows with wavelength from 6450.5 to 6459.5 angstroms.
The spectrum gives 6459.0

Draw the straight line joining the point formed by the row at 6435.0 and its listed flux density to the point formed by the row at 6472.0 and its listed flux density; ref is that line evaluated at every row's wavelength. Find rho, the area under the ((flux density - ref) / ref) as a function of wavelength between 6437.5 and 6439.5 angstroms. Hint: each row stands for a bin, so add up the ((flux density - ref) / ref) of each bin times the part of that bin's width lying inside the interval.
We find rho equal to 0.03 angstroms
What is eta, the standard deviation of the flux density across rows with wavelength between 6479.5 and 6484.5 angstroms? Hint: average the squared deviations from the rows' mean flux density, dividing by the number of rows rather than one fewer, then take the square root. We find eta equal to 0.055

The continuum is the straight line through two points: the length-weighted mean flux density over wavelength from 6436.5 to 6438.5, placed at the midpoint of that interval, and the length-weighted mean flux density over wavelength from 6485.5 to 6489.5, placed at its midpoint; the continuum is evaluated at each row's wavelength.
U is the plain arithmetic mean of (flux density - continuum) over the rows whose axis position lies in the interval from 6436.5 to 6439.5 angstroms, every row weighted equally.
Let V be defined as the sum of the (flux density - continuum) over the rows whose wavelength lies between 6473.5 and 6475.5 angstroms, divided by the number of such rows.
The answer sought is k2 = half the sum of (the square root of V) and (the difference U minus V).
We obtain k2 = 0.09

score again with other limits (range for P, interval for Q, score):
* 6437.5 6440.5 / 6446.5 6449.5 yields 5.6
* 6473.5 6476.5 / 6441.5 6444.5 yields 5.7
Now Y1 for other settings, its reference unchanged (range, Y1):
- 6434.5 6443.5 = 6442.0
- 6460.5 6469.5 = 6465.0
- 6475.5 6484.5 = 6477.0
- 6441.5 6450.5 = 6447.0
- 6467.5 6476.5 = 6468.0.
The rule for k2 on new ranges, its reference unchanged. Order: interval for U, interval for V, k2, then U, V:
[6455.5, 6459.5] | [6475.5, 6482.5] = -0.06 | -0.37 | 0.35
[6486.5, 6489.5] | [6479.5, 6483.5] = 0.08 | -0.05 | 0.45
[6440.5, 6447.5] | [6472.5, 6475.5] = -0.07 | -0.35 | 0.52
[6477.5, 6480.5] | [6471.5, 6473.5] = 0.25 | 0.35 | 0.64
